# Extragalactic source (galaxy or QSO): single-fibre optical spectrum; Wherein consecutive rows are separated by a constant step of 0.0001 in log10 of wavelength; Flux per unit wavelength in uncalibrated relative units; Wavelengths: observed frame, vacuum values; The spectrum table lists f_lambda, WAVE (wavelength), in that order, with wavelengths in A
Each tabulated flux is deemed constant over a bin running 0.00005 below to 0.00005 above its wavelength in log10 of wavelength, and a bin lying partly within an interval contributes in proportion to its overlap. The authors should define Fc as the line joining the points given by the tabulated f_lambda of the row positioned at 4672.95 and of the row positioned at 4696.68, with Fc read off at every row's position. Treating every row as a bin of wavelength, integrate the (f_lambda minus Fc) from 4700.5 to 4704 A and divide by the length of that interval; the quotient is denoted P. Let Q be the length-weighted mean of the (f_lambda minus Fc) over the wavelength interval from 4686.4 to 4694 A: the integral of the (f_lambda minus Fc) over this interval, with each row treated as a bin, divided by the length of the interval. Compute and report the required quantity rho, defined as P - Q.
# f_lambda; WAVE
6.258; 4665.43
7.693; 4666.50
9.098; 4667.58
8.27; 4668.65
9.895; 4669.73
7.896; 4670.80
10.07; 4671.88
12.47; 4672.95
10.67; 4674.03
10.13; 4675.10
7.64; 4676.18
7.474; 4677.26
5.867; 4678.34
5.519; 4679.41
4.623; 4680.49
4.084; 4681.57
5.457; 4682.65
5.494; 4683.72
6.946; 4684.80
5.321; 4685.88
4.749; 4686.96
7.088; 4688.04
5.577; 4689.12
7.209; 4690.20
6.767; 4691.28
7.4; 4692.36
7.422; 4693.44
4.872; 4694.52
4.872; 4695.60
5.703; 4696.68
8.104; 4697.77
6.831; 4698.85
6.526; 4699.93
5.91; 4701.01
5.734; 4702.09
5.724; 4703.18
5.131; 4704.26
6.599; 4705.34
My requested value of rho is 2.6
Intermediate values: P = 2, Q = -1.0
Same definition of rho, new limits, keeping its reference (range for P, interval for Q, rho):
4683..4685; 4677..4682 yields 1.9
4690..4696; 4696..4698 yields -1.3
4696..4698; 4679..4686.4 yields 5.3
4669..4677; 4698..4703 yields -4.5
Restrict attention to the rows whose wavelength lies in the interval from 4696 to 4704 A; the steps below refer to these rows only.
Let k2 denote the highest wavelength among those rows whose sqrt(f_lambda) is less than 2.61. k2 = 4703.18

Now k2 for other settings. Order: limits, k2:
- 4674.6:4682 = 4681.57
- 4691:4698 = 4696.68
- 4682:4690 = 4689.12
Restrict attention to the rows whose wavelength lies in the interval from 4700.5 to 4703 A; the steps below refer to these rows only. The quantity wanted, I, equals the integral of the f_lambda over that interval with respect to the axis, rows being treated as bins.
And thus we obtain 14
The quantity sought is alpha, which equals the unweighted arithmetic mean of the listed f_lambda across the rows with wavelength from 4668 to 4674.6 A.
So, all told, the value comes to 9.9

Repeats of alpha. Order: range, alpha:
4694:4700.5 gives 6.2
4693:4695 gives 6.1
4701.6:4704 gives 5.7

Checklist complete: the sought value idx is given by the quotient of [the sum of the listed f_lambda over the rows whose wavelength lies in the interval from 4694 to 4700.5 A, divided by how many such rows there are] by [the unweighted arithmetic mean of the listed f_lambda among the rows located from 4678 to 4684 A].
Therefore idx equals 1.19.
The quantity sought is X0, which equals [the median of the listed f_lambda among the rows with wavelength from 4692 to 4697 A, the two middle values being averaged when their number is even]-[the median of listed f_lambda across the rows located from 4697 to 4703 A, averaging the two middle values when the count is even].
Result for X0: -0.8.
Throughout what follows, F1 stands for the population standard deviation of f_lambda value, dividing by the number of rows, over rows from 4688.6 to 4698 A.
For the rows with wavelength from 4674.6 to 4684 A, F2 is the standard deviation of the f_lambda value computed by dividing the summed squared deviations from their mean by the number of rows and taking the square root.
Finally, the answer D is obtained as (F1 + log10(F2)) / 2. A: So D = 0.7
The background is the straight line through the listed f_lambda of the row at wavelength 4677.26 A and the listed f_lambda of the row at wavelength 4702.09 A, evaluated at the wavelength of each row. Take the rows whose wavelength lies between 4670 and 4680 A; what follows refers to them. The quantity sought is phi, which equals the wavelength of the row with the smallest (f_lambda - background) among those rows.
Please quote 4679.41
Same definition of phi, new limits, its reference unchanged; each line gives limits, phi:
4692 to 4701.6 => 4694.52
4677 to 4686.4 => 4681.57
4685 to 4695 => 4686.96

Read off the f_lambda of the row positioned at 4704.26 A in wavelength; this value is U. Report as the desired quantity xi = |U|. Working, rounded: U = 5.131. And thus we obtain 5.1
